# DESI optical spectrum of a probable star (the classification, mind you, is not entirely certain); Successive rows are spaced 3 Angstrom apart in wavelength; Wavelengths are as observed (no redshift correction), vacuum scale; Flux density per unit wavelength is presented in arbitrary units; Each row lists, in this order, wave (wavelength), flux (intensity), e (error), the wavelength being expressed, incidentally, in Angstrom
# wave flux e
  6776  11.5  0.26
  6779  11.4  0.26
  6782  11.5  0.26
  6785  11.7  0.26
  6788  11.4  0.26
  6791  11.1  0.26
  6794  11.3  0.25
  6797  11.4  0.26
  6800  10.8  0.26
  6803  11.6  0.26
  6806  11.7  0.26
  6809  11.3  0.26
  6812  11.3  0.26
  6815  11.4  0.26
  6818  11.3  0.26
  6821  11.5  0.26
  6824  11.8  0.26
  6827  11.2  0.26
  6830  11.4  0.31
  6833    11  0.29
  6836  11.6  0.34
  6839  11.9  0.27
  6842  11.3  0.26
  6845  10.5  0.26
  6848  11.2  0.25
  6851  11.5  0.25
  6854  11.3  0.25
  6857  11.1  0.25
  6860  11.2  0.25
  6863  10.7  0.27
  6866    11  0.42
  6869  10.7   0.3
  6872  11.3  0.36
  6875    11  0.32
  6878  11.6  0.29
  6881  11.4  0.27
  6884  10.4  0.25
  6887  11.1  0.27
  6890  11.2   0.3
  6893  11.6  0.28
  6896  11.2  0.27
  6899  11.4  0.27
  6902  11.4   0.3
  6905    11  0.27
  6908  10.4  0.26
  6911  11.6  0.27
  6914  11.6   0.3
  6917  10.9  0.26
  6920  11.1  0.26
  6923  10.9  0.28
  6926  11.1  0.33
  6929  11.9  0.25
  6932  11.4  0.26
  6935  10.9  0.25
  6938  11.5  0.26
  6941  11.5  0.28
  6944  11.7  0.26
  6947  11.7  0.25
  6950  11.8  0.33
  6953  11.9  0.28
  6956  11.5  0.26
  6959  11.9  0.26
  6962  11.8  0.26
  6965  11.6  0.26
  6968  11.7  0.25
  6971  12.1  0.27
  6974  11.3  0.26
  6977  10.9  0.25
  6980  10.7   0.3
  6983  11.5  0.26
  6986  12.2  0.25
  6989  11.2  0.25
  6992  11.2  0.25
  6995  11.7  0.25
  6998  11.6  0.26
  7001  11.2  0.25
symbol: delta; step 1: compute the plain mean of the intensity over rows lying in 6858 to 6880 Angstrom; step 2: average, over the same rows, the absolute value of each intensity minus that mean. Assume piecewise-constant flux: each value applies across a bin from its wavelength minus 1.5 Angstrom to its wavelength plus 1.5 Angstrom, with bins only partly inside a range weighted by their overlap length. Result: 0.25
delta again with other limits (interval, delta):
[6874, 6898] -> 0.27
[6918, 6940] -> 0.29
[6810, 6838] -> 0.17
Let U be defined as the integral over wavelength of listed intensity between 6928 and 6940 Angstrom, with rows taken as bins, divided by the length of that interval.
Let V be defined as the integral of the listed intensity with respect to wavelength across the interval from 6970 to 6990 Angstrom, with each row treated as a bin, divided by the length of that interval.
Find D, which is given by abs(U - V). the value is 0.0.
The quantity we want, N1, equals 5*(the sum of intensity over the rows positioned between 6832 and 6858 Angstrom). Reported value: 507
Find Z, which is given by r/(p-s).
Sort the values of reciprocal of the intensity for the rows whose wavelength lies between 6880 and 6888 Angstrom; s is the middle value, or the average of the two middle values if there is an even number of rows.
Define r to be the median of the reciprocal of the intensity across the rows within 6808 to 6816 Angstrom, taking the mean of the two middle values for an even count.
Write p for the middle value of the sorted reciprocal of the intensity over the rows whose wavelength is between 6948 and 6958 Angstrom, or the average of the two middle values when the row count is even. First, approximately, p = 0.0847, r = 0.0885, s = 0.0901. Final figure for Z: -17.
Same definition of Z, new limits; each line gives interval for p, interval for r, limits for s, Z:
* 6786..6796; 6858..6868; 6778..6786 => 59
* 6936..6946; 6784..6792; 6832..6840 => 117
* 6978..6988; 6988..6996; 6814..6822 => -117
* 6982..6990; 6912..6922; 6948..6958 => 41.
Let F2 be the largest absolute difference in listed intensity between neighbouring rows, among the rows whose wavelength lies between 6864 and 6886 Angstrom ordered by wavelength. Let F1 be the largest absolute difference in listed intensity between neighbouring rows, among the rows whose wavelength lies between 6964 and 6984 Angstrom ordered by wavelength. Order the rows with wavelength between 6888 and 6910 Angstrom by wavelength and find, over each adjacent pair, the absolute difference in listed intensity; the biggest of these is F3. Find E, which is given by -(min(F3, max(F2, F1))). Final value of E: -0.6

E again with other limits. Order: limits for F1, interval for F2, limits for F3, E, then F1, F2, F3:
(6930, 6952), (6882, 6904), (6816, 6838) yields -0.6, 0.6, 0.7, 0.6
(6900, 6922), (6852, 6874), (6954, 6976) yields -0.8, 1.2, 0.6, 0.8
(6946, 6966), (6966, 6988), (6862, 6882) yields -0.6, 0.4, 0.8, 0.6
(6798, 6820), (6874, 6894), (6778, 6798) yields -0.3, 0.8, 1.0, 0.3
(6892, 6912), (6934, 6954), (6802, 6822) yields -0.4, 1.2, 0.6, 0.4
